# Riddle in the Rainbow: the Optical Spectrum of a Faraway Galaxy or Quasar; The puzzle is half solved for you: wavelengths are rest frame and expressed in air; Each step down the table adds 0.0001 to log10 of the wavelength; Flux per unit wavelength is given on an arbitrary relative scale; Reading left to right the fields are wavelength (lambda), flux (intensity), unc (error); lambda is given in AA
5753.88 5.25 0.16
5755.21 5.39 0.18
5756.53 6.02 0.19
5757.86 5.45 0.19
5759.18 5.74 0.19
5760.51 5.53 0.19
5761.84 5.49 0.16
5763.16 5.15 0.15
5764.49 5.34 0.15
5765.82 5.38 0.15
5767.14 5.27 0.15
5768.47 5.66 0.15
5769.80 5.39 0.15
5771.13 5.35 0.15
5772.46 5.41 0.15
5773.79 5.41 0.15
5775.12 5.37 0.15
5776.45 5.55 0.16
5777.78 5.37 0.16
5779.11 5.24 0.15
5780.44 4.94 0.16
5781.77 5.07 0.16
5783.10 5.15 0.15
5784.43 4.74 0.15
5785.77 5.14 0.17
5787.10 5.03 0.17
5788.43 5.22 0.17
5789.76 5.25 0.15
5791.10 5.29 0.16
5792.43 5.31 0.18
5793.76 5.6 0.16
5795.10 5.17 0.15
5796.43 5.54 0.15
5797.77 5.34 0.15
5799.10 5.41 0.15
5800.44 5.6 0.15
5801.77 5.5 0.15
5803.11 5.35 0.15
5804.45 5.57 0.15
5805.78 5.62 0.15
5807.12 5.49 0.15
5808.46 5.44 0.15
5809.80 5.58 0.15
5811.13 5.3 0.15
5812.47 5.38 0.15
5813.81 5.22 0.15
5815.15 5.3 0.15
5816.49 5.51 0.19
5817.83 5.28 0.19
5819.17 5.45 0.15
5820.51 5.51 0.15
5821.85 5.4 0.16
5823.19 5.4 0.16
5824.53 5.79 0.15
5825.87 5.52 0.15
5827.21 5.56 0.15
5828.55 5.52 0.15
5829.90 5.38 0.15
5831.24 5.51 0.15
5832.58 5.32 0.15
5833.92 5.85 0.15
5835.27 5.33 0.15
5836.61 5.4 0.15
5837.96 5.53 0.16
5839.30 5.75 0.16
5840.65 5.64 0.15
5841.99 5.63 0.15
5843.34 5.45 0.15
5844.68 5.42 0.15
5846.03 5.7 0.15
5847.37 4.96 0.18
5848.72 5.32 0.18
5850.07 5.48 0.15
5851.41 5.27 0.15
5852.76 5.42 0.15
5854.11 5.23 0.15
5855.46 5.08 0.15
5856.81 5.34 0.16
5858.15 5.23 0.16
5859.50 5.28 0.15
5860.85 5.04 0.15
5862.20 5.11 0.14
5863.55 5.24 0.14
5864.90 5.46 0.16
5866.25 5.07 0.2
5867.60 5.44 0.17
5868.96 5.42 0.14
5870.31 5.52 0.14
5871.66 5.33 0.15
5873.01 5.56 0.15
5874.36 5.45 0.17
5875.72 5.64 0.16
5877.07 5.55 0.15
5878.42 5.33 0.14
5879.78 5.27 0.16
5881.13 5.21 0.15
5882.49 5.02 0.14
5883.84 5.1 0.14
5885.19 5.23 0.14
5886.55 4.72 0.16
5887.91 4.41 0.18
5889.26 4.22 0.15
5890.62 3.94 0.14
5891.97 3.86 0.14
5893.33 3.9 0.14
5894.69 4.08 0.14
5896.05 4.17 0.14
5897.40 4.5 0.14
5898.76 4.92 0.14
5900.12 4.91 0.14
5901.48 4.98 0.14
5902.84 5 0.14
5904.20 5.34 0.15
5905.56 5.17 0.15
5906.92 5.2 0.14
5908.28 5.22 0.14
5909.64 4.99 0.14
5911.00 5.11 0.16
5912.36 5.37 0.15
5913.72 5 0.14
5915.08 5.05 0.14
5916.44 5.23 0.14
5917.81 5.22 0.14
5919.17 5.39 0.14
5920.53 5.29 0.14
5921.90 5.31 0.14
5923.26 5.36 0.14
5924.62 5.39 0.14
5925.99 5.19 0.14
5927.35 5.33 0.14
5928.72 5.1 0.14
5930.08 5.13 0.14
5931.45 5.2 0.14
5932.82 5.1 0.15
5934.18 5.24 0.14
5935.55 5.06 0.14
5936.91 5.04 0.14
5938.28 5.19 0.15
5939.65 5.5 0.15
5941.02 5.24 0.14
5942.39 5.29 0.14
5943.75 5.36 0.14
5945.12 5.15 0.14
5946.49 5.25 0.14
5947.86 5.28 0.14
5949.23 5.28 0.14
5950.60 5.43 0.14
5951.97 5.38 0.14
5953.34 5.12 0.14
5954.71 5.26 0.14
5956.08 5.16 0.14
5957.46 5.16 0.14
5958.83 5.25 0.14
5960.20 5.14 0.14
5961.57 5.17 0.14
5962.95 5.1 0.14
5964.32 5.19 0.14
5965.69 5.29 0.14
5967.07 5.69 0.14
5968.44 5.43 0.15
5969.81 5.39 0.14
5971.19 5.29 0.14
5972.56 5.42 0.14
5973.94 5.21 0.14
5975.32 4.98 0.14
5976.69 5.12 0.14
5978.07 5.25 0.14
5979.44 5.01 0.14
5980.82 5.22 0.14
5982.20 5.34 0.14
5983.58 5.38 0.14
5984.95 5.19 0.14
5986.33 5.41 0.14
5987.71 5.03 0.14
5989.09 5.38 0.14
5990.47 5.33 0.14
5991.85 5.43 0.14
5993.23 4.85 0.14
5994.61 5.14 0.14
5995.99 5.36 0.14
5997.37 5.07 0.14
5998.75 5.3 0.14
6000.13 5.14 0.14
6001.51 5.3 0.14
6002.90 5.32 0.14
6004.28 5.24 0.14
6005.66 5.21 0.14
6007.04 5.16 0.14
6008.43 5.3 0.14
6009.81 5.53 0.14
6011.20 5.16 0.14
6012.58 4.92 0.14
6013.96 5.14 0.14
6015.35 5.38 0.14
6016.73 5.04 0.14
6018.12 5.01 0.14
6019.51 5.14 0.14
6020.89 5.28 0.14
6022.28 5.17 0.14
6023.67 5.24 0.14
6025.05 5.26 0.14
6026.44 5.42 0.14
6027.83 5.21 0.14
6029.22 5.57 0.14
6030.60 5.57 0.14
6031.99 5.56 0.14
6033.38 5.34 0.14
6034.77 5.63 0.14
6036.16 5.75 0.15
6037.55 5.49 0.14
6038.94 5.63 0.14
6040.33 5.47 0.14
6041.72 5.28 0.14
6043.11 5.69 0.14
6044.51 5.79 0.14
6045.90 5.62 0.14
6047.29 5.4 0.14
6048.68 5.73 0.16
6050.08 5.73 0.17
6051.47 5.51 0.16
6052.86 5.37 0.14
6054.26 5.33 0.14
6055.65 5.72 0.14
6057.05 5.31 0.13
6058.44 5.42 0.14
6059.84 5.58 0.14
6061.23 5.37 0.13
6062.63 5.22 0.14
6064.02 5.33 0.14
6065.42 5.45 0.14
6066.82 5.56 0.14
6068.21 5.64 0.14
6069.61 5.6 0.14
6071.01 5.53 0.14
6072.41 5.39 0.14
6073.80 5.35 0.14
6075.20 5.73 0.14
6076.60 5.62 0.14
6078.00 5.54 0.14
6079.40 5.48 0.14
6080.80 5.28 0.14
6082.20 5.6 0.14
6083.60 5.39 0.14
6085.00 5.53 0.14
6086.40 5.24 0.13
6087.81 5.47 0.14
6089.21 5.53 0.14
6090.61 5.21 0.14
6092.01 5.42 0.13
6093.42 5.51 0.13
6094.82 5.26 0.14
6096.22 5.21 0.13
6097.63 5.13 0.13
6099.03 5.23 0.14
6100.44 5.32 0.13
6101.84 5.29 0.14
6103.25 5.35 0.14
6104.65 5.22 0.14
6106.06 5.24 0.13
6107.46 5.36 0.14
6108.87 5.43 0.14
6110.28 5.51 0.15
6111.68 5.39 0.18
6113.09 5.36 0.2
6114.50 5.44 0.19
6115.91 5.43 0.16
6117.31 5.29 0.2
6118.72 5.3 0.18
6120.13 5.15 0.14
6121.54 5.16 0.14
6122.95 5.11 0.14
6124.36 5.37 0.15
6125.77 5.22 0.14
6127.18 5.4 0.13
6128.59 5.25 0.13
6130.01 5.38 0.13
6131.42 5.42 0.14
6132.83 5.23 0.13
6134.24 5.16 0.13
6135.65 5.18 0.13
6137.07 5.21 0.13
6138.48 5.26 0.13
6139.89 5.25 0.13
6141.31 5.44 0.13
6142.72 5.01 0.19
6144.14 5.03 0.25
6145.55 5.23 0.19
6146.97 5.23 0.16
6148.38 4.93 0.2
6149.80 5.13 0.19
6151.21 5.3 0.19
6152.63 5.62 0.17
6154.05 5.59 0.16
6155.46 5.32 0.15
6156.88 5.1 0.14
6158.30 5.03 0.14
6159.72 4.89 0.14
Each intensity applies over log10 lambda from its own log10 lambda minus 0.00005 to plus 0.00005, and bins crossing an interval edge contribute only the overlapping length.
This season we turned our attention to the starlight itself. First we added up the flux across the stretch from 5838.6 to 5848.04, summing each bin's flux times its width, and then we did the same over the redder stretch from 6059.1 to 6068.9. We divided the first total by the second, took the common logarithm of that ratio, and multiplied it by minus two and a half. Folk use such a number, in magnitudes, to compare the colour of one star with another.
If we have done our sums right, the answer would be 0.029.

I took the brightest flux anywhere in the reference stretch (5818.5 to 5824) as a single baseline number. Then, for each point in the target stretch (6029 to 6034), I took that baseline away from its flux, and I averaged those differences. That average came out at 0.00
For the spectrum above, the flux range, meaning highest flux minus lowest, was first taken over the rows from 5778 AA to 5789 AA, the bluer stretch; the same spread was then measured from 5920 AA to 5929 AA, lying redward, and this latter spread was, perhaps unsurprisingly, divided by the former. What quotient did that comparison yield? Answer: 0.6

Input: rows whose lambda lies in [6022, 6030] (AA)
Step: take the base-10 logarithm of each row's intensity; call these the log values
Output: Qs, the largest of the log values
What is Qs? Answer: 0.746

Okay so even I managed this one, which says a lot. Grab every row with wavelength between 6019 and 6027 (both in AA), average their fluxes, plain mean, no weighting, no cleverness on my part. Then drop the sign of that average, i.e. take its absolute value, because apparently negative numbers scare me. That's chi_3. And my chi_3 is 5.25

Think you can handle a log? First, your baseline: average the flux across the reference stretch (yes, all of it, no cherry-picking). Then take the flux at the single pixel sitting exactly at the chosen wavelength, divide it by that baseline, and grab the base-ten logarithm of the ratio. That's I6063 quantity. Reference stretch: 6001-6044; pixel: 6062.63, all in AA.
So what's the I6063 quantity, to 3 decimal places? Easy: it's -0.010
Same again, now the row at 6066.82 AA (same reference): 0.018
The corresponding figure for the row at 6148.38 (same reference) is -0.034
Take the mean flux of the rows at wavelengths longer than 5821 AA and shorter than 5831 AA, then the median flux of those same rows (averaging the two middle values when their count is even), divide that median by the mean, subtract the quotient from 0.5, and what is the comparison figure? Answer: -0.502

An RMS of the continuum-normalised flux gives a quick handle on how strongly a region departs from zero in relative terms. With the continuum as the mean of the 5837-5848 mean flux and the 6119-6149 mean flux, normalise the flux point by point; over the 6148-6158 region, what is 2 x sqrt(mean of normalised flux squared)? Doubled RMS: 1.97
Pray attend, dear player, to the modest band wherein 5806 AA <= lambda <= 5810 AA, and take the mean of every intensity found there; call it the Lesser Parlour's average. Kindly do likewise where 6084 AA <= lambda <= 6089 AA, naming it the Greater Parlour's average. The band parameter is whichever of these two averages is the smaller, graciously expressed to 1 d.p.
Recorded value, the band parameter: 5.4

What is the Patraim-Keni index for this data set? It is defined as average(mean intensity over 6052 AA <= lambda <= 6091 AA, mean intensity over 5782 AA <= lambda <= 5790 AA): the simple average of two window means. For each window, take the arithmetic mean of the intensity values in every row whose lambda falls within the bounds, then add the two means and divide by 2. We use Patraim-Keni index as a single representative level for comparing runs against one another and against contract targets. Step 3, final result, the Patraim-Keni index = 5.27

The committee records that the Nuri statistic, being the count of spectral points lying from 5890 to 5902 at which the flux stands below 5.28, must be 9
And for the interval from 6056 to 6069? 1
